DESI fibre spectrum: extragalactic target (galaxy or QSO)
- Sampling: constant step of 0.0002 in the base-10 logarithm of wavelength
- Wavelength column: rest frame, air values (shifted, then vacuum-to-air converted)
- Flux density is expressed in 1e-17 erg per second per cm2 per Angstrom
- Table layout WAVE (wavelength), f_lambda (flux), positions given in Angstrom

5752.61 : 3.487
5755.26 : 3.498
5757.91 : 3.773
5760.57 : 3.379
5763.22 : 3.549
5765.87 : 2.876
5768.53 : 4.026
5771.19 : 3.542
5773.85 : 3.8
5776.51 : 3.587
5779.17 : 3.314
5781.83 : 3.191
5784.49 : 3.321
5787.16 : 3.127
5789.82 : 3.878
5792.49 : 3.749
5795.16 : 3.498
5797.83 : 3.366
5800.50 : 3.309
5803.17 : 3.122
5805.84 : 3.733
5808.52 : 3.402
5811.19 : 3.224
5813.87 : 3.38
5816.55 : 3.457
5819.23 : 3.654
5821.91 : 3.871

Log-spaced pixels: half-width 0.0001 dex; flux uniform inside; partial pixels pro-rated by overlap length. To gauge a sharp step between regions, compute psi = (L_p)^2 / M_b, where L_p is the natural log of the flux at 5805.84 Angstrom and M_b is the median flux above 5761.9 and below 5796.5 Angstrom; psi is 0.49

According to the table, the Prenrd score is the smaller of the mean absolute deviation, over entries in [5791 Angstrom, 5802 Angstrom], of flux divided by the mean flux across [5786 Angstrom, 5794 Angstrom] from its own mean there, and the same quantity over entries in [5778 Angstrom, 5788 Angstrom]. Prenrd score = 0.0221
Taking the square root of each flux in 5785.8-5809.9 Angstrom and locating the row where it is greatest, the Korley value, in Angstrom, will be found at 5789.82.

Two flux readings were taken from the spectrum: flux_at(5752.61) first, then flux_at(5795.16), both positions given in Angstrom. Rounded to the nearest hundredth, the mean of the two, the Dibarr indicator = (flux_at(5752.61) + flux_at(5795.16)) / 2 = 3.49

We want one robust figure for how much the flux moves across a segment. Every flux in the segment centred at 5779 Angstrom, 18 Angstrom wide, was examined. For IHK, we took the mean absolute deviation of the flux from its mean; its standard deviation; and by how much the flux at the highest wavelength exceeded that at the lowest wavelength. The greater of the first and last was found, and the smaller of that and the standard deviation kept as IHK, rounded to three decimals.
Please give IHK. 0.198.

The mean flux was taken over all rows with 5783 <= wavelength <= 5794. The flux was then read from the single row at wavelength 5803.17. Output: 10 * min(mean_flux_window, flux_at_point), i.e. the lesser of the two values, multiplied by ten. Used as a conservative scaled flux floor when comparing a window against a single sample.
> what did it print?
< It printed 31.2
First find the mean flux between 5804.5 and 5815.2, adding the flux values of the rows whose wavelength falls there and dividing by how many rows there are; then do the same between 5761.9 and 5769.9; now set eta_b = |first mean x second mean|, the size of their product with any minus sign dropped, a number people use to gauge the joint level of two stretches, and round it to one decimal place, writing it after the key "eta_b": 12.0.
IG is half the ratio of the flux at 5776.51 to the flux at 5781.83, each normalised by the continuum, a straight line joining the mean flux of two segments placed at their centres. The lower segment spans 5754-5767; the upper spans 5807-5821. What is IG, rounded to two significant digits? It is 0.56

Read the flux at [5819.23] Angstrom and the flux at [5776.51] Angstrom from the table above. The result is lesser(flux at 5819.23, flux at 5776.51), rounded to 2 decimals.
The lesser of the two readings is 3.59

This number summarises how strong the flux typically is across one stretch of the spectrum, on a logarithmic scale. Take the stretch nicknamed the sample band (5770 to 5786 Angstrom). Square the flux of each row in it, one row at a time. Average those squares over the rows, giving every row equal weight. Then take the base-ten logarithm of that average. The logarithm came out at 1.08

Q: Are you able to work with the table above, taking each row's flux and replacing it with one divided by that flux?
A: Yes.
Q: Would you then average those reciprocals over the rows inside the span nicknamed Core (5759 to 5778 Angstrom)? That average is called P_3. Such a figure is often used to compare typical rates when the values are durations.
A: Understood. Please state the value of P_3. 0.285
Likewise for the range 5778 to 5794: 0.293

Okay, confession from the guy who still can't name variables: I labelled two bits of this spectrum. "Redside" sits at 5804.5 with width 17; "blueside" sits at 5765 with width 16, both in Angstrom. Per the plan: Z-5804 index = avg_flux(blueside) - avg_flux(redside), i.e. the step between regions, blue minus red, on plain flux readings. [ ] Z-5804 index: 0.16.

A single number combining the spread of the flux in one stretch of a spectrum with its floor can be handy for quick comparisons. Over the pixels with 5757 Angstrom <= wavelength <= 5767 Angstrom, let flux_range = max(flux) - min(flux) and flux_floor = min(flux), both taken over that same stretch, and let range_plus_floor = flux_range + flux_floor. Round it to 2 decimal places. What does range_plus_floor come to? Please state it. 3.77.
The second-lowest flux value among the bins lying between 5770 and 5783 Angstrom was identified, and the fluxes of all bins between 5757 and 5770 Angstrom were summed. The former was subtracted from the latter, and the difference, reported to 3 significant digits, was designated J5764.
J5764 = 14.3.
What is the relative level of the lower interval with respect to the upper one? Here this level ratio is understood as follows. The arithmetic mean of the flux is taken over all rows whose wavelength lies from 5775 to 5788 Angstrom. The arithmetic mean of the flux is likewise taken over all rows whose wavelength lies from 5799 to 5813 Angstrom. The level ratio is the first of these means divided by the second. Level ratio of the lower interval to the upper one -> 0.99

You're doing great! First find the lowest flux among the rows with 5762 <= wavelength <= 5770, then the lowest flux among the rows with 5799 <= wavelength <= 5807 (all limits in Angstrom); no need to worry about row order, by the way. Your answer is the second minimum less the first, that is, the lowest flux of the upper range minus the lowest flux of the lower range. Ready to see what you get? 0.2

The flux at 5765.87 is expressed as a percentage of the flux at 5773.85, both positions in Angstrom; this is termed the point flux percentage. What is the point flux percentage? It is 76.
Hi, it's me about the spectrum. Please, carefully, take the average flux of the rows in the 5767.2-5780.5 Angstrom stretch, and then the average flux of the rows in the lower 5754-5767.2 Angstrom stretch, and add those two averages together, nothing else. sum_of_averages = 7.07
